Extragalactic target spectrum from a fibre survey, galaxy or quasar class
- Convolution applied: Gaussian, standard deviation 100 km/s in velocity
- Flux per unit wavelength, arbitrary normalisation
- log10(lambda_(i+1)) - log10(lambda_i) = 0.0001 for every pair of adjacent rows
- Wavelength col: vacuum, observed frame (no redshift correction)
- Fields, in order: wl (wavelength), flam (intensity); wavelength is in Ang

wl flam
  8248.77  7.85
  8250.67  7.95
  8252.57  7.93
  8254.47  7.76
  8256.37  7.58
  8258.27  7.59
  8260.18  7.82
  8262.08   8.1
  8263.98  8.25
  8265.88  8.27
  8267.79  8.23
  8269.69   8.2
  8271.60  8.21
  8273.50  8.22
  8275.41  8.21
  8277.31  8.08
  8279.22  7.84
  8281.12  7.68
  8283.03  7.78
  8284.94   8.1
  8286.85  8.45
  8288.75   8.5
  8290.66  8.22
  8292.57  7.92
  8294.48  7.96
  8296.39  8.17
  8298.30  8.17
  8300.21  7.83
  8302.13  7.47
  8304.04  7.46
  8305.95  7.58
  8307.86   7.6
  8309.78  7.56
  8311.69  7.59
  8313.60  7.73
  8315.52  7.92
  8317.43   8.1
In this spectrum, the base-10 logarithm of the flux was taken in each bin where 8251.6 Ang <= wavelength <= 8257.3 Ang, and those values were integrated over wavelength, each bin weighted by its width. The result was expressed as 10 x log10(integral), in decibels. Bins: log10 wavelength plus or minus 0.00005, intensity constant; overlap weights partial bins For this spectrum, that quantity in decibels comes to 7.05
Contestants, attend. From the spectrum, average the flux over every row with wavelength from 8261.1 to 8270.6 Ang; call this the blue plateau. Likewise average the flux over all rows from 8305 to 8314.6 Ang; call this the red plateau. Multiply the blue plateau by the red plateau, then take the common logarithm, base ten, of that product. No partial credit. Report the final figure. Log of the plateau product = 1.80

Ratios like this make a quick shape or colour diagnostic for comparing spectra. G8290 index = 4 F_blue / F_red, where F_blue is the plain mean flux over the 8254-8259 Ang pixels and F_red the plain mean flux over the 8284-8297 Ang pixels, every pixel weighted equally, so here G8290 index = 3.7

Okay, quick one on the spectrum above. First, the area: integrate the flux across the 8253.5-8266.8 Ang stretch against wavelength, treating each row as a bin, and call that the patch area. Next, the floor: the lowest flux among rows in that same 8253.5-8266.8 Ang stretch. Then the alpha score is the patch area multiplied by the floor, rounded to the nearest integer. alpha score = 798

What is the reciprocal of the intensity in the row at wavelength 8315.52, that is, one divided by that 0.126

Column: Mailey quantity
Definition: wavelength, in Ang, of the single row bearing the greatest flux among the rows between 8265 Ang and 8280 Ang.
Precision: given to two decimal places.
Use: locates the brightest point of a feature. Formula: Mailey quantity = 8265.88 Ang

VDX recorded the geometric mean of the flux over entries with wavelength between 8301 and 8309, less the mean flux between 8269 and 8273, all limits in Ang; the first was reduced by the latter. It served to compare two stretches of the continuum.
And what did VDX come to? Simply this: -0.68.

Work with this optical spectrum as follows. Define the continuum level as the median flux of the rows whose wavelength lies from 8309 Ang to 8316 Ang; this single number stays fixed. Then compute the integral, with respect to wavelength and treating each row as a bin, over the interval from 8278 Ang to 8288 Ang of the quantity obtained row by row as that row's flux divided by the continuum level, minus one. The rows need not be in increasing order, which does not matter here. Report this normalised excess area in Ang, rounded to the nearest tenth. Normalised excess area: 0.4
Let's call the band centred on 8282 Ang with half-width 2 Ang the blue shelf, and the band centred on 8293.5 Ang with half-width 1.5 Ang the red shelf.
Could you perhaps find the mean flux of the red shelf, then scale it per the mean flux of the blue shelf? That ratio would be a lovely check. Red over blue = 1.03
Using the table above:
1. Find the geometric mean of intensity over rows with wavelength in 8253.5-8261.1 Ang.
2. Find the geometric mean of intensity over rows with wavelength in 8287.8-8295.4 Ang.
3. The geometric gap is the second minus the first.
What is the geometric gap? 0.5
